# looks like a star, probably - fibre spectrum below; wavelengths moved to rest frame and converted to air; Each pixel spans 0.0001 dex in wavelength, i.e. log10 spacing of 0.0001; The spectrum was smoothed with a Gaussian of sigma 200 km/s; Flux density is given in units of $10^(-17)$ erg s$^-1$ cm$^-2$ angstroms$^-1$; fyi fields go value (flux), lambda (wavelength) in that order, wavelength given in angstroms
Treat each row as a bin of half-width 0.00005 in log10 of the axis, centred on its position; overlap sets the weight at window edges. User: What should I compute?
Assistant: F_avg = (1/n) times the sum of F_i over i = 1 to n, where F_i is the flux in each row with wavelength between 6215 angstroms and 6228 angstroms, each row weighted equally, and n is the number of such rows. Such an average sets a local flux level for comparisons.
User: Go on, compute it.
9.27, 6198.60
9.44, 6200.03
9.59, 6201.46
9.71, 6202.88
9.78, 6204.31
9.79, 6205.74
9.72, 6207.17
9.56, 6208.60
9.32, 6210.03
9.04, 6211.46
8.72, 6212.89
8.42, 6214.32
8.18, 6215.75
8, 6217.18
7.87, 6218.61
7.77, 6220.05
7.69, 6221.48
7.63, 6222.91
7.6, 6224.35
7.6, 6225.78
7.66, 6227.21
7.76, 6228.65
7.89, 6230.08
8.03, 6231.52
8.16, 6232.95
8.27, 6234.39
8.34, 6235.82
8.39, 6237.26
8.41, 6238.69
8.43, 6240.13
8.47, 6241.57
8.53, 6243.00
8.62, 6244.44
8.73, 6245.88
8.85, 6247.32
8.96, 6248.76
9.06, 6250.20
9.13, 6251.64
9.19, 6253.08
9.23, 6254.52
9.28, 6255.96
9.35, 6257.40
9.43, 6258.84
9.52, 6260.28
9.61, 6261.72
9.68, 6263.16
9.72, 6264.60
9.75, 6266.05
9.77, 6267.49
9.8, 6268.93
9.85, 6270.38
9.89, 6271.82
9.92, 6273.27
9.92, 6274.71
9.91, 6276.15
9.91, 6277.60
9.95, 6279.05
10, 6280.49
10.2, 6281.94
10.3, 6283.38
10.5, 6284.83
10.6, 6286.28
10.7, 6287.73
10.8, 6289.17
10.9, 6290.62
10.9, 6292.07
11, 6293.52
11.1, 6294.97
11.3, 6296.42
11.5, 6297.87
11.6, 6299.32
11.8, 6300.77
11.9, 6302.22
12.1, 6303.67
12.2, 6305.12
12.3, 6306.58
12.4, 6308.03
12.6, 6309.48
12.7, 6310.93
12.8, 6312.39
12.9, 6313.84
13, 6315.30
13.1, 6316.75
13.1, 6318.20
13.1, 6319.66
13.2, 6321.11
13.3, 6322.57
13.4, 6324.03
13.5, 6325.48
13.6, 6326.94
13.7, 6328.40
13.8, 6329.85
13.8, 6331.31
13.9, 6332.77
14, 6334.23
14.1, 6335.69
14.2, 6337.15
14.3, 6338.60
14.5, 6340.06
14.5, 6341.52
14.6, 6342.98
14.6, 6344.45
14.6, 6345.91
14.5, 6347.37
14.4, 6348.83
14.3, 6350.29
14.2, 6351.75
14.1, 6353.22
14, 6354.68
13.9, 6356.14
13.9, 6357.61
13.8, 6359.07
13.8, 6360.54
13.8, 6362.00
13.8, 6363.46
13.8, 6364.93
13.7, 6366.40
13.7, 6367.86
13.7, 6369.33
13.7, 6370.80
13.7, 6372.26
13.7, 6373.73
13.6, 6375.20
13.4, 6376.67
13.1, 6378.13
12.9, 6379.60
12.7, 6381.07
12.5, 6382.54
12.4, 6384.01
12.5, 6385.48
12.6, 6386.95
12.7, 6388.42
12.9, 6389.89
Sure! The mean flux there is 8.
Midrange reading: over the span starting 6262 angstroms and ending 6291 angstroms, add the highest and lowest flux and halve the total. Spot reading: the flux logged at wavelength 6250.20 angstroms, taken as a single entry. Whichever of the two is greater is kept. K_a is 10.3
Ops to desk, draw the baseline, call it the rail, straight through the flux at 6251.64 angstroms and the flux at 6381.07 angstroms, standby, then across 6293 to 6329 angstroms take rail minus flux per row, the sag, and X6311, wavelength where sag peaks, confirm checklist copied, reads 6293.52 angstroms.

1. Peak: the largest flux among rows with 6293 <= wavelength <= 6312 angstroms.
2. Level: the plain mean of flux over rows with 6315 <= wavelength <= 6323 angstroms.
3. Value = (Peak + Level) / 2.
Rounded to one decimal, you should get 12.9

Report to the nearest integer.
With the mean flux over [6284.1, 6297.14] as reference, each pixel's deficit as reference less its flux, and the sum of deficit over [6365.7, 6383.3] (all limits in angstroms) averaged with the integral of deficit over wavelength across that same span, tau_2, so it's -37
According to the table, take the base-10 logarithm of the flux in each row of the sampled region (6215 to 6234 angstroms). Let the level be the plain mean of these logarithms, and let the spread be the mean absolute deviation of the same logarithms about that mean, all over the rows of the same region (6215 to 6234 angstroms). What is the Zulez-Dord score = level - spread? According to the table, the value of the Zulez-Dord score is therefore 0.88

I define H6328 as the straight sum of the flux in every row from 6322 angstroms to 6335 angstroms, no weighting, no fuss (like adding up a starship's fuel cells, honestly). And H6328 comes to 123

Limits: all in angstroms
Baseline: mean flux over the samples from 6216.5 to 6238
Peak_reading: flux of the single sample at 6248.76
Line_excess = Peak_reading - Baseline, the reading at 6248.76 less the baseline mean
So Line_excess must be 1.0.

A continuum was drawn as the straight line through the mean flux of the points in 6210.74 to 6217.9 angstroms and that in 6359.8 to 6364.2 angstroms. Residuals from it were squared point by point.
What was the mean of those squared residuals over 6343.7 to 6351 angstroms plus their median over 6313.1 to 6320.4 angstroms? 2.27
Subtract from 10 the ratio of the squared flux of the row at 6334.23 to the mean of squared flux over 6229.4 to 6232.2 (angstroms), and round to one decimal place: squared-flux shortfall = 6.9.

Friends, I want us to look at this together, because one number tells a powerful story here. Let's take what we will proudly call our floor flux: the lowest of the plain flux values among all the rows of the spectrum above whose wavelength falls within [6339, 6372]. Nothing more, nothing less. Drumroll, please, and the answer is 13.7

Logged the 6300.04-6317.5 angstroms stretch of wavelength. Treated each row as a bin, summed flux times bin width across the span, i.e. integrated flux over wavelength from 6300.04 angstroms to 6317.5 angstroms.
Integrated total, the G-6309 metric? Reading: 218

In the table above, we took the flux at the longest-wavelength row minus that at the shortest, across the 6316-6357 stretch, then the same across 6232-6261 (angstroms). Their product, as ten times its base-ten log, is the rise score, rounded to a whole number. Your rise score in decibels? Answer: 0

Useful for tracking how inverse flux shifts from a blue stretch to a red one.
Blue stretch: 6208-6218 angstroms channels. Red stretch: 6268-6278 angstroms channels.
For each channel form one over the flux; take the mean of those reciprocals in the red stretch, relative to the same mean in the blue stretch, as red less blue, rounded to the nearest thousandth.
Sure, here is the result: -0.014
